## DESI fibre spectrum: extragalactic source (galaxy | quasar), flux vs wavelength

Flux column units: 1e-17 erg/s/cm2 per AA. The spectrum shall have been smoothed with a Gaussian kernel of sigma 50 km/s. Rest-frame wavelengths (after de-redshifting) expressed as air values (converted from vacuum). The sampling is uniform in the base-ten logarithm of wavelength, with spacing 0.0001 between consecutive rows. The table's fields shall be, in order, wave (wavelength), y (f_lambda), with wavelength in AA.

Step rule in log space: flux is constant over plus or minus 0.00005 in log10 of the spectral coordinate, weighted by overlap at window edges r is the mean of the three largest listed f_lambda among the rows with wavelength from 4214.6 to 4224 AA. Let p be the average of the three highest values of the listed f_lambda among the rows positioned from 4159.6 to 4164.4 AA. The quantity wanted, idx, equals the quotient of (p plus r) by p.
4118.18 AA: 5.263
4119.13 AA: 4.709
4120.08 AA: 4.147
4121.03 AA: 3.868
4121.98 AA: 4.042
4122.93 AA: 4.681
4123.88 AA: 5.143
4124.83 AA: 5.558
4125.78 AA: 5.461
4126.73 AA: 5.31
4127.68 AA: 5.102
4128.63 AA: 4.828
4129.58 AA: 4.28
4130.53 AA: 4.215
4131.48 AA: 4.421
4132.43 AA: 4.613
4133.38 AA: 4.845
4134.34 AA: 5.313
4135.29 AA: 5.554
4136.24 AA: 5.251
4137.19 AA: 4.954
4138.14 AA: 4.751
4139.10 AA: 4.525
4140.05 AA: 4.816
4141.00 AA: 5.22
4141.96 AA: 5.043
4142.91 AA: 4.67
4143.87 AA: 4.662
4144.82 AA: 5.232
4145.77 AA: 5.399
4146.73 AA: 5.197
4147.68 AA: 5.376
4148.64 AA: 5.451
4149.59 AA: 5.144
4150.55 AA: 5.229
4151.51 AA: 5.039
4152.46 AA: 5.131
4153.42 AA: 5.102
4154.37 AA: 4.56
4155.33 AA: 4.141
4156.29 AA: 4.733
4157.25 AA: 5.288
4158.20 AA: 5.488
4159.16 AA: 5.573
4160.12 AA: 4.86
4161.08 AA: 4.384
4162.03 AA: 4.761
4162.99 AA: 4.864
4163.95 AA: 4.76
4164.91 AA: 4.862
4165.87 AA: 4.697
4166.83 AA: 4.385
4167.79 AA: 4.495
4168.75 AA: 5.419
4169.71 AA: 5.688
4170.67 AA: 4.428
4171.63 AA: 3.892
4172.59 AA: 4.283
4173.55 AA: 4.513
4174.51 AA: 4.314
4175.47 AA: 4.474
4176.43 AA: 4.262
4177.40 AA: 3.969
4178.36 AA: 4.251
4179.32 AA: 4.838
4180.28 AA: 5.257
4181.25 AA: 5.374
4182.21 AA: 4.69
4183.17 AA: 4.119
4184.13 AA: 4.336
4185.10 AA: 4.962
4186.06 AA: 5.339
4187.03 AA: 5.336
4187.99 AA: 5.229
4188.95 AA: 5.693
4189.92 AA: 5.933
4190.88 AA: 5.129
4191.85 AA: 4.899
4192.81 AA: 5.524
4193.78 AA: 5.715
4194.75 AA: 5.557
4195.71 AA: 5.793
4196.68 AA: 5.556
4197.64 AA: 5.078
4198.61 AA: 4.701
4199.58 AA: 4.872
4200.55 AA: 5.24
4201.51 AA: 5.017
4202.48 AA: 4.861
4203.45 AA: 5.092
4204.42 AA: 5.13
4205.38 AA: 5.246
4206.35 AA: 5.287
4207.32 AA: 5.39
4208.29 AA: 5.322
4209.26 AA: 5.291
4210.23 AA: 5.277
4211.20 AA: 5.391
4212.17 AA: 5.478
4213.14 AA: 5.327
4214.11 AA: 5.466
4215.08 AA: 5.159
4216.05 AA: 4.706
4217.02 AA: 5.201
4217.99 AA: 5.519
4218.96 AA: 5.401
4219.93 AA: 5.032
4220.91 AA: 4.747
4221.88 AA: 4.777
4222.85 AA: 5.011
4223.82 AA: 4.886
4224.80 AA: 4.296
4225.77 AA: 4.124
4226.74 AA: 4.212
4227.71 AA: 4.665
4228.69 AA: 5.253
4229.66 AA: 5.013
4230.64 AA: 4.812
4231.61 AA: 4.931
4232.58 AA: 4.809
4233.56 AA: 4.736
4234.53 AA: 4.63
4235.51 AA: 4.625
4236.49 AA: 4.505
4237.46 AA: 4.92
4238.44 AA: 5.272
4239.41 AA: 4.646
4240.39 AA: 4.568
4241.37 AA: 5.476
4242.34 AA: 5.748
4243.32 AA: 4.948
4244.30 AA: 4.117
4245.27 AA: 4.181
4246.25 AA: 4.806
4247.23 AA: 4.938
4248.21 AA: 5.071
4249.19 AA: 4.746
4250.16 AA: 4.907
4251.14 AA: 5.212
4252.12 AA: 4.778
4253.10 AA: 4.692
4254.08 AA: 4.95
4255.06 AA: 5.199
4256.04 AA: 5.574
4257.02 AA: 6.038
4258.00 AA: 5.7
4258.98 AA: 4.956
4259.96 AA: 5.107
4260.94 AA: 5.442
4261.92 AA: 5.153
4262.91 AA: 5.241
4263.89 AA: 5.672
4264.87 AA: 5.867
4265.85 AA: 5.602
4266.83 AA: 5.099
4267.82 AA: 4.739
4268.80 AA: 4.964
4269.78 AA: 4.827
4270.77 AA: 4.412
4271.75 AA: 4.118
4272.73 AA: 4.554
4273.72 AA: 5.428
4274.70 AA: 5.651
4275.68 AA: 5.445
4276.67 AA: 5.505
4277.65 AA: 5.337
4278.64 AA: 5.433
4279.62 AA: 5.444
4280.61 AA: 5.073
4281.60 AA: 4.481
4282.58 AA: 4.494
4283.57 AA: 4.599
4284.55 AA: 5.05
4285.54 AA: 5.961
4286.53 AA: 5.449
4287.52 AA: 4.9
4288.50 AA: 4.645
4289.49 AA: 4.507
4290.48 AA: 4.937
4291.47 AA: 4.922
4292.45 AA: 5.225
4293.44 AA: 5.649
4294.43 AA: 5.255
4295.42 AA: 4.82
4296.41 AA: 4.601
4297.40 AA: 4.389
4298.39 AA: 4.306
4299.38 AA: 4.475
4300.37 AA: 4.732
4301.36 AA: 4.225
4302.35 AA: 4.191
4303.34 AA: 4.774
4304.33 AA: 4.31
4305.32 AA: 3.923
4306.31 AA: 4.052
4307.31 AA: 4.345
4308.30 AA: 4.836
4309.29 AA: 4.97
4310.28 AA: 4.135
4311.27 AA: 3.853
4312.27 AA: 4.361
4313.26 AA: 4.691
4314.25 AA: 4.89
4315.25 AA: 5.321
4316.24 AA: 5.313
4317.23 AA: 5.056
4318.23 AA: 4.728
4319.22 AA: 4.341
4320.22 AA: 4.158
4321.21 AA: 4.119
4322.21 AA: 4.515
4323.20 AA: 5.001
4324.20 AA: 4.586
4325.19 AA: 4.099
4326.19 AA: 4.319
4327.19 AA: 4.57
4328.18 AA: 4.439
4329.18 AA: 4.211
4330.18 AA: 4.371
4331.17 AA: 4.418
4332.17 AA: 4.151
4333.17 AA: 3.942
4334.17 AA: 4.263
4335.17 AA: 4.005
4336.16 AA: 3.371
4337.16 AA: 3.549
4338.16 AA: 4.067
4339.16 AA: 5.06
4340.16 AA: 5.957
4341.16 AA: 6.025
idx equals 2.11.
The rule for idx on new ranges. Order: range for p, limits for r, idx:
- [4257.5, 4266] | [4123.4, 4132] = 1.95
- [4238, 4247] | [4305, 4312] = 1.86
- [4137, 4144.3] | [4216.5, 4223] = 2.06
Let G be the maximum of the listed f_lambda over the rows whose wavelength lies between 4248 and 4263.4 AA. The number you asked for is 6.038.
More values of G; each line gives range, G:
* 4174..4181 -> 5.257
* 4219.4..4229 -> 5.253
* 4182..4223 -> 5.933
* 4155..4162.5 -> 5.573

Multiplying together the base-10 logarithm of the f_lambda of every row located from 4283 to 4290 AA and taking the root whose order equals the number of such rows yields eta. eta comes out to 0.70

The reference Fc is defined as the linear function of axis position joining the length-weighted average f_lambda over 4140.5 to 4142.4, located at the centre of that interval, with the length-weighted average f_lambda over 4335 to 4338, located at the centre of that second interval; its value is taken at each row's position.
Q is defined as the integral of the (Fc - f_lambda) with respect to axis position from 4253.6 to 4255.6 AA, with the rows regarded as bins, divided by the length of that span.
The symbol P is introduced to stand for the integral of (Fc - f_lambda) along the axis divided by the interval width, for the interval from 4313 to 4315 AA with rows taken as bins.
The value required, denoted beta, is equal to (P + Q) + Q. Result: -2.7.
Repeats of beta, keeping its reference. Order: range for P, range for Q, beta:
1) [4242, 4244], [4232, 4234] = -1.5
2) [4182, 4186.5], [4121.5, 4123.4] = 1.9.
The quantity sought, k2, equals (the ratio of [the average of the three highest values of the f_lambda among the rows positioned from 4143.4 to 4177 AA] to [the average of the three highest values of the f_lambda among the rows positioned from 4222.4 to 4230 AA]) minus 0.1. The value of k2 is 1.00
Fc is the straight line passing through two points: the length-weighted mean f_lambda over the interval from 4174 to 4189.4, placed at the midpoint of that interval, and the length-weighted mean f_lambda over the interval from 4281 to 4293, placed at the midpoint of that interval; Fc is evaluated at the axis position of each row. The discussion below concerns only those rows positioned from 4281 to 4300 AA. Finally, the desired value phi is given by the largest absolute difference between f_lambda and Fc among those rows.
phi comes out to 1.03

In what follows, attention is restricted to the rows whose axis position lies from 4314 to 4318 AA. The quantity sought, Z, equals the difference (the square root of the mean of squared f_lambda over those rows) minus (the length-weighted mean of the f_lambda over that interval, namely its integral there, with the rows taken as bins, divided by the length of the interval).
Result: 0.021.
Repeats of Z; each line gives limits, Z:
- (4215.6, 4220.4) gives -0.001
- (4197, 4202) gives -0.017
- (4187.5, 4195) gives 0.013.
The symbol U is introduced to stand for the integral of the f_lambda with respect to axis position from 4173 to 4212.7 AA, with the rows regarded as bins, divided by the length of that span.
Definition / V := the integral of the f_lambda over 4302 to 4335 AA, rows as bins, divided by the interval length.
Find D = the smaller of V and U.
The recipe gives 4.5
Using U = 5.07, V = 4.46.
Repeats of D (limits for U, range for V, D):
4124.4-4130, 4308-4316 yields 4.7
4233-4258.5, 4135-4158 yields 5.0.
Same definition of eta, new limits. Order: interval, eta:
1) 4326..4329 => 0.65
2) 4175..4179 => 0.63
